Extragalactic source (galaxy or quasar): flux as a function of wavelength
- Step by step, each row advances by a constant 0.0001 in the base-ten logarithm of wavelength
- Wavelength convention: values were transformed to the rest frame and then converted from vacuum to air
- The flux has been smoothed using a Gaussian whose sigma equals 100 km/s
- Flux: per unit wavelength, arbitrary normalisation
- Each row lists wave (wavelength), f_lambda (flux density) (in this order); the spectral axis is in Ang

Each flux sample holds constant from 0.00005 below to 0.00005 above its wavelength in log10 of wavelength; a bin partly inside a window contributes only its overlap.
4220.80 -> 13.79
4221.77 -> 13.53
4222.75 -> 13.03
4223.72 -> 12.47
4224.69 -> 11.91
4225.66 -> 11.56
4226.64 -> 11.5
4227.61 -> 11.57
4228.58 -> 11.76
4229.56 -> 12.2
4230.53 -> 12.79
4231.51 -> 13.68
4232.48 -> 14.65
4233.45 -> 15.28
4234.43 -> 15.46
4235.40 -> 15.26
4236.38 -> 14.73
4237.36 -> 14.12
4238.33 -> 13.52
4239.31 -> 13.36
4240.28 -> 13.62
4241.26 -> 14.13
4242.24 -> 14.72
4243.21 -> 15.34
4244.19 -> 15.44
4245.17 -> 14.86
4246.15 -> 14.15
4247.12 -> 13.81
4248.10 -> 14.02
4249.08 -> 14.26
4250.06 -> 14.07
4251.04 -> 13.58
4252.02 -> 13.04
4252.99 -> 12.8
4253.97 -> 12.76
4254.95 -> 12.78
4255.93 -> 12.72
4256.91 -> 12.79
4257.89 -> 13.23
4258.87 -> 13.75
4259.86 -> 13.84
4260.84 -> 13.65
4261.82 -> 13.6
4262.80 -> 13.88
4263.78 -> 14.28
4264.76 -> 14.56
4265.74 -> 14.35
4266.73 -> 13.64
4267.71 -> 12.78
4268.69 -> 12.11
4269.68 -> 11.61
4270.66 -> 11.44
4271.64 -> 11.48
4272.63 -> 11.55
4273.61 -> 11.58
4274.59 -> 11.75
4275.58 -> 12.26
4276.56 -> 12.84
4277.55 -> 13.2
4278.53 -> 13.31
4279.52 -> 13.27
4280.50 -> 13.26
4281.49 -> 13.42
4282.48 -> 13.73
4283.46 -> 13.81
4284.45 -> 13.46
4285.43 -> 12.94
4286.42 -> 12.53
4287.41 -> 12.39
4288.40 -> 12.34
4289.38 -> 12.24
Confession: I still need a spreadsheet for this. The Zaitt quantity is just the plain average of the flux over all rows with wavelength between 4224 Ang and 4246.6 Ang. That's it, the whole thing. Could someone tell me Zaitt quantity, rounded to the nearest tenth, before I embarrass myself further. 13.7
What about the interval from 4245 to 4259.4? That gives 13.5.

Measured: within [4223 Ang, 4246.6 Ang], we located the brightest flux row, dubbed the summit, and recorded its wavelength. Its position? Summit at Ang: 4234.43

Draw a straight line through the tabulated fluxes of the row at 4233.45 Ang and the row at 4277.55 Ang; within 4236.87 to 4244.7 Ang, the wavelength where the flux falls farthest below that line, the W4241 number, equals 4239.31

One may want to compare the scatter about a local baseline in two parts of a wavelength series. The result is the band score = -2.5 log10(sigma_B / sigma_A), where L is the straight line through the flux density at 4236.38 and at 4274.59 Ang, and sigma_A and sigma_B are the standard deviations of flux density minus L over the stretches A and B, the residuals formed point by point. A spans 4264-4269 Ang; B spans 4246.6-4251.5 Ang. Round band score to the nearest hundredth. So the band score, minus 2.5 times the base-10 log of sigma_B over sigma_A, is 1.38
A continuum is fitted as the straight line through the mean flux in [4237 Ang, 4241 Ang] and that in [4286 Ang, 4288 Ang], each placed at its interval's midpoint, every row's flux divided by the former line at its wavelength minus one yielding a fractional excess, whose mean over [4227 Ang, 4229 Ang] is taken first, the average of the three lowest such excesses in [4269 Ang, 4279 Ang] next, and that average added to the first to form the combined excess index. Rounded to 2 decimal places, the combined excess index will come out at -0.27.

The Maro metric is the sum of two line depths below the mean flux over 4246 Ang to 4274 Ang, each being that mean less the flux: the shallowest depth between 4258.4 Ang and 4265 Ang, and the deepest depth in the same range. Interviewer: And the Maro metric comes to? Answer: -1.8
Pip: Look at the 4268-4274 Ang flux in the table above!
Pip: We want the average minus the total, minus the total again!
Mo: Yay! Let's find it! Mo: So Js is -128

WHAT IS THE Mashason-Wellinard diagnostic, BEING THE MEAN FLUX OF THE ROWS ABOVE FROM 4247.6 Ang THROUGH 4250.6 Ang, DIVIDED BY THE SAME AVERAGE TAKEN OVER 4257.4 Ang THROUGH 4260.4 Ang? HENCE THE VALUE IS 1.04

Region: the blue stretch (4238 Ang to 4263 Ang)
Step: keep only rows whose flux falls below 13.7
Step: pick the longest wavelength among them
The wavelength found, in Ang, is 4261.82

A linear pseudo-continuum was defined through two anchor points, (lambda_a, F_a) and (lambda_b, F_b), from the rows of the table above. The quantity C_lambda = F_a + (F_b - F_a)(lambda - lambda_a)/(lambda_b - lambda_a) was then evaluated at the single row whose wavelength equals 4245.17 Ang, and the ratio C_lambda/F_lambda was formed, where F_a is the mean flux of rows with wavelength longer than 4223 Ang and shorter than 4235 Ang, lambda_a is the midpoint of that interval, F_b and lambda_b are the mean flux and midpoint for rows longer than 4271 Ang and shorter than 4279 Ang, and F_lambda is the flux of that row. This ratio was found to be 0.85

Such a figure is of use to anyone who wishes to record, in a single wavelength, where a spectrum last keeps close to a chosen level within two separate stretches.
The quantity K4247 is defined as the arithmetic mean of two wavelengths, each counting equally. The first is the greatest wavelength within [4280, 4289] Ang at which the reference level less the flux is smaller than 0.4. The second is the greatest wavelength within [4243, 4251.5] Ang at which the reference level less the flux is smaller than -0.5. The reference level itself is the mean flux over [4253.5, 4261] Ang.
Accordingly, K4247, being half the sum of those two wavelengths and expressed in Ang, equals 4267.7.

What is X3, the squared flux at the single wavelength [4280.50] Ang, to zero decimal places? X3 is 176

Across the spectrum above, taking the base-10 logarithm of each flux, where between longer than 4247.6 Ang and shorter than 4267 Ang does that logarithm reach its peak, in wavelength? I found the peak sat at 4264.76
